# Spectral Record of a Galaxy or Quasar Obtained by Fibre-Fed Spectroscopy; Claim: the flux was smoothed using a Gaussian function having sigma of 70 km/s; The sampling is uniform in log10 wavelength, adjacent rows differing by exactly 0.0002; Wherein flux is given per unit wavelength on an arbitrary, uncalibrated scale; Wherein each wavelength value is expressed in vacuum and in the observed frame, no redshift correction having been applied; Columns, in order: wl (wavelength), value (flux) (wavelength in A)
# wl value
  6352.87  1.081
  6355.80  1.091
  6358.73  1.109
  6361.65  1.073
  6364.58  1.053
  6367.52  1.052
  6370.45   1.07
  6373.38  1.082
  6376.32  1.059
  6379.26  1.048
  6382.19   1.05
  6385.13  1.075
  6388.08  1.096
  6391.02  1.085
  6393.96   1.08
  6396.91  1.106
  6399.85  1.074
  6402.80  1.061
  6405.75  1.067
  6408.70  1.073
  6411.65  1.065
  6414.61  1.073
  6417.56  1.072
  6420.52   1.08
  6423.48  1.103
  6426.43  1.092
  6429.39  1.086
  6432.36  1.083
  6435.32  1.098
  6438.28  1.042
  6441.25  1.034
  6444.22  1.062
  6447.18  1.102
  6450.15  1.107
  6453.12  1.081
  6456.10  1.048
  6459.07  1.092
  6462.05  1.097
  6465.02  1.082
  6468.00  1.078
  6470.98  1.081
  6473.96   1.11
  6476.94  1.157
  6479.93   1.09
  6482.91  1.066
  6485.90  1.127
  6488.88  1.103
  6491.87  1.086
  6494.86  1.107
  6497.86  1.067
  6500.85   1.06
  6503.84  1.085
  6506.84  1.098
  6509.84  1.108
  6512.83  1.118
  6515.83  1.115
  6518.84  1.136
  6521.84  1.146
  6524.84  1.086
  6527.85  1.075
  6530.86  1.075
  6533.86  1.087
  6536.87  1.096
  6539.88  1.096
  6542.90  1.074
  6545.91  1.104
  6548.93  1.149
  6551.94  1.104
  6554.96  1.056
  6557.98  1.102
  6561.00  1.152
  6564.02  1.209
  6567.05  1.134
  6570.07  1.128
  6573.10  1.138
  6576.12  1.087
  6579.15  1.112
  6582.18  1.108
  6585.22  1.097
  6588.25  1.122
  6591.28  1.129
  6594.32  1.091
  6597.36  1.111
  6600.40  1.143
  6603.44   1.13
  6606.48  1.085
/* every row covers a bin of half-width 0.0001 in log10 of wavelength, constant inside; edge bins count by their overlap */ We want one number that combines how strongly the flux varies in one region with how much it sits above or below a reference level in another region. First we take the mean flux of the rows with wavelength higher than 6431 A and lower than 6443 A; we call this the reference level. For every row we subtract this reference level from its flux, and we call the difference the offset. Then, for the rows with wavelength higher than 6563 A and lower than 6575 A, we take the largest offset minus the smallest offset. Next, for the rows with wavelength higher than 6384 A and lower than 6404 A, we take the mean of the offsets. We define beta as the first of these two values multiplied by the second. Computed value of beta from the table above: 0.0015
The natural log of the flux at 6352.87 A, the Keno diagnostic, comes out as 0.078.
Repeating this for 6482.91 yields 0.064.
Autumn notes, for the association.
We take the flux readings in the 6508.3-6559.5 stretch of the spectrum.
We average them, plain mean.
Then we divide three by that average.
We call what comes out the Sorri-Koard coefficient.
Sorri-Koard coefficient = 2.72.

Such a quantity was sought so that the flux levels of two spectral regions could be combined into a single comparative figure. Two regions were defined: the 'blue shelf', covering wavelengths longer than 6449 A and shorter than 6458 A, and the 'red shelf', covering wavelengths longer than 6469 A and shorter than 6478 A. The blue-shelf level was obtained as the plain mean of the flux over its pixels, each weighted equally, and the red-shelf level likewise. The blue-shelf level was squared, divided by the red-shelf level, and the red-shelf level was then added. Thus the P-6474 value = 2.16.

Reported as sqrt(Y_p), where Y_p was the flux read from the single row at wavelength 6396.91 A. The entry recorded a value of 1.05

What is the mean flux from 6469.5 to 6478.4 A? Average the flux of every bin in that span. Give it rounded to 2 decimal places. 1.12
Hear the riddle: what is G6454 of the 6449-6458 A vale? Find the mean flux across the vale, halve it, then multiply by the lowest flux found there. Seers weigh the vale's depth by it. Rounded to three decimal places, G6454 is 0.565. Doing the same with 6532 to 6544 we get 0.584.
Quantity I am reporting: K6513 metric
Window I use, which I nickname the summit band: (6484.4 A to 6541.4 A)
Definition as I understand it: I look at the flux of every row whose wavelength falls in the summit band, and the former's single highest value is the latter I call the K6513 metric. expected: 1.146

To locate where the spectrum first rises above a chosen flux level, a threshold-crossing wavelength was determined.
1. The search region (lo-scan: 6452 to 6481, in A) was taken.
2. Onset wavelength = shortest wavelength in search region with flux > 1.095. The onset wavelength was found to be 6462.05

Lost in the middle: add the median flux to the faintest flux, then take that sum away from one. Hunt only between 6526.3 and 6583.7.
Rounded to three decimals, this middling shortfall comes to -1.160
